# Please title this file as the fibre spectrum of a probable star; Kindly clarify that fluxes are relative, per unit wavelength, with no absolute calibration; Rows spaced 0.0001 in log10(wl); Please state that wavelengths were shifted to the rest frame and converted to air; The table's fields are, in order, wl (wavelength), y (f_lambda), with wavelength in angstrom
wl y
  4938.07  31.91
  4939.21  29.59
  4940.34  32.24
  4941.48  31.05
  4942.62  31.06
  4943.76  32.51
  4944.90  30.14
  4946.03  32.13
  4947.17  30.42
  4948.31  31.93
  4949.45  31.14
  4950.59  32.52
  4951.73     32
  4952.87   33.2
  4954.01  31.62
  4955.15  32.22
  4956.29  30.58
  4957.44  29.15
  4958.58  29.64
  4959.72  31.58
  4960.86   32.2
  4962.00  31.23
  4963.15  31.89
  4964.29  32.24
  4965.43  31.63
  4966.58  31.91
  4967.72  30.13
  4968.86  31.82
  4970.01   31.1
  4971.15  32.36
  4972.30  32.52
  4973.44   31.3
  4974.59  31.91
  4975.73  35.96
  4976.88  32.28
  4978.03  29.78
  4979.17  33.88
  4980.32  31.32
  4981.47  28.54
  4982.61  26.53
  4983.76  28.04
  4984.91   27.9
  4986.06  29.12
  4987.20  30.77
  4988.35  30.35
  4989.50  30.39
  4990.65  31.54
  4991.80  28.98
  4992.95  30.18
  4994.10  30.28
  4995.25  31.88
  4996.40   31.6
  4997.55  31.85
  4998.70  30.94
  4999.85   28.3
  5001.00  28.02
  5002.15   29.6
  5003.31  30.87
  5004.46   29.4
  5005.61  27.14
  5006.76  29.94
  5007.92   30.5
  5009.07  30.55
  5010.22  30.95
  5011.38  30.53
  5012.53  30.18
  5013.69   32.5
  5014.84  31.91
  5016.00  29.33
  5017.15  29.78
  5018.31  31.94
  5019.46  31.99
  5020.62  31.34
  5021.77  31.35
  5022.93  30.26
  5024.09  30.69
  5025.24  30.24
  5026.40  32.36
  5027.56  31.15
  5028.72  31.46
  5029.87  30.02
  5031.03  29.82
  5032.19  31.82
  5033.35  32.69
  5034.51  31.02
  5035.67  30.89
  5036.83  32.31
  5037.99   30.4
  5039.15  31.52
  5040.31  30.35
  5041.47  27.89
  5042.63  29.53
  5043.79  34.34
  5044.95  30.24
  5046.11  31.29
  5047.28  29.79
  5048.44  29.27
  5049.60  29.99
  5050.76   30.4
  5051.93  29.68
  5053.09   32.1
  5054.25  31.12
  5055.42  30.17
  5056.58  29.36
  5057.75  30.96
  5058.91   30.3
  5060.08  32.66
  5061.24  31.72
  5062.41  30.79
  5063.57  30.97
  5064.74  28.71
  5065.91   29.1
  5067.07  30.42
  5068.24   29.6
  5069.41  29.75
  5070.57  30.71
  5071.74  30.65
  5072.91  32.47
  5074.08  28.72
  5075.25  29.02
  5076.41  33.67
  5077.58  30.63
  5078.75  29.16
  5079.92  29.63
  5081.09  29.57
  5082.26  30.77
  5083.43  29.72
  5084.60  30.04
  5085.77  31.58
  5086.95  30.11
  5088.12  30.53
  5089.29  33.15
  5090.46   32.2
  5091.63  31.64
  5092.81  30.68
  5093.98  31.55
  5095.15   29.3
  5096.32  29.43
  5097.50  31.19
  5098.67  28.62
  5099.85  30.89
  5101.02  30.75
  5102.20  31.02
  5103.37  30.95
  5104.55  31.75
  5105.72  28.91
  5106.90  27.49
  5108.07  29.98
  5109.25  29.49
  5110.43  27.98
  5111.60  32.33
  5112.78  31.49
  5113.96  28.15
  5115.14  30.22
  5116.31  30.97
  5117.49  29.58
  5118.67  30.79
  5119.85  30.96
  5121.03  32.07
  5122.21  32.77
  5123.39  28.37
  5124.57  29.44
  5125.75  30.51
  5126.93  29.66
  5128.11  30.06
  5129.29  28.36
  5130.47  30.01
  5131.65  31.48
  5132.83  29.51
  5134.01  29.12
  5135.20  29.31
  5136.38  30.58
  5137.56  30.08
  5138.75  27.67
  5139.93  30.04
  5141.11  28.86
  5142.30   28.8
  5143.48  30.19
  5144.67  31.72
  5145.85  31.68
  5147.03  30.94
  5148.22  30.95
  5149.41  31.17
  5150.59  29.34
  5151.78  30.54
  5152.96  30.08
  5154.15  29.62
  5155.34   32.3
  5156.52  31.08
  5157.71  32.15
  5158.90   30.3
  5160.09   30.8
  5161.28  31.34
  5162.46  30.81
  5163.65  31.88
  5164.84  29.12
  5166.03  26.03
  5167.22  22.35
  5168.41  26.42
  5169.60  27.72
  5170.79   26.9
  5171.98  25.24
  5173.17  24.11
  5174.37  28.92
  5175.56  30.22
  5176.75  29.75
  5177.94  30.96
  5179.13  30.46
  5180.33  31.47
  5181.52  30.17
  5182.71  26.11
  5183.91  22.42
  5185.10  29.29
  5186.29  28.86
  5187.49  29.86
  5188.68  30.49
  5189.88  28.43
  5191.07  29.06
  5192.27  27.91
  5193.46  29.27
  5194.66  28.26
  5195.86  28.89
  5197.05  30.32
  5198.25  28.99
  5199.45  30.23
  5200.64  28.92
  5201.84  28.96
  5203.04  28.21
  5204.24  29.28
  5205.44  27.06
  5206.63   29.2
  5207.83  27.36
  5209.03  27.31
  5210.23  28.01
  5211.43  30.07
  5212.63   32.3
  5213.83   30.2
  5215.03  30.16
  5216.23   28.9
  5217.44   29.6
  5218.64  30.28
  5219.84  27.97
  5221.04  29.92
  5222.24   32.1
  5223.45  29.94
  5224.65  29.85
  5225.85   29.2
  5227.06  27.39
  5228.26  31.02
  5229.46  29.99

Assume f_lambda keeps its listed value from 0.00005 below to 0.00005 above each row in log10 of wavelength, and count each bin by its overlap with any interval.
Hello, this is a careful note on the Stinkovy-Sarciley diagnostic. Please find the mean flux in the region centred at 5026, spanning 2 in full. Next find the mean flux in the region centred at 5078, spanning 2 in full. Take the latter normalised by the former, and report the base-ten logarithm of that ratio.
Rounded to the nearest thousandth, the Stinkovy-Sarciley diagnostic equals -0.020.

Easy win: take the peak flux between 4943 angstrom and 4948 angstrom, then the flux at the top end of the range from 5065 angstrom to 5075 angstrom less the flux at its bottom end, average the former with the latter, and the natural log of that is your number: 2.78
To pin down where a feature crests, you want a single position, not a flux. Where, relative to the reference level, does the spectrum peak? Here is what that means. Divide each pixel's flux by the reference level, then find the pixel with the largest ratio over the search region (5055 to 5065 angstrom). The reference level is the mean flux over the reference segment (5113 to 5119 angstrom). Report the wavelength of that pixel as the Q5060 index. 5060.08 angstrom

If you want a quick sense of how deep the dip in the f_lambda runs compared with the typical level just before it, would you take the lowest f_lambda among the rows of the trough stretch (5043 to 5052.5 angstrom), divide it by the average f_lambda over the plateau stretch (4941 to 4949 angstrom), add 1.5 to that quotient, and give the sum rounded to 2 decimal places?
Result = 2.43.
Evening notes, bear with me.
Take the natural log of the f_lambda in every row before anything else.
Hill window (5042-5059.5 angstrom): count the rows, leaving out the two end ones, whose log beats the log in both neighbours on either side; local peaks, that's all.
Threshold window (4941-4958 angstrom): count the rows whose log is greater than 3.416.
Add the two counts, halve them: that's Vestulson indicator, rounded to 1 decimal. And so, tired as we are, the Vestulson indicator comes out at 8.5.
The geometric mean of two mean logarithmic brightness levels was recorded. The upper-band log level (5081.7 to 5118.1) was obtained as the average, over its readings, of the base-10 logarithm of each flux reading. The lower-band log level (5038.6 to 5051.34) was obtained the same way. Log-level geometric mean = 1.483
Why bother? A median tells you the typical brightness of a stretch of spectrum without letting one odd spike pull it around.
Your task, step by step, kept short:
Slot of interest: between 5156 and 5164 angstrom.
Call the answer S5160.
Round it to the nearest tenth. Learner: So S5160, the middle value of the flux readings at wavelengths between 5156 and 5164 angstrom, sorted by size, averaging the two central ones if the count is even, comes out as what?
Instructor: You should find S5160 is 31.1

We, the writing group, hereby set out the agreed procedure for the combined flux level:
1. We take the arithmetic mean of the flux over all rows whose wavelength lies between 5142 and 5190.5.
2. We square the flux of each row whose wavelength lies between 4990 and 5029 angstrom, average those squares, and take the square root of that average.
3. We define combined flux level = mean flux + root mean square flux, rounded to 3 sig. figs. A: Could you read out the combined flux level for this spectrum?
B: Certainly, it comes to 59.9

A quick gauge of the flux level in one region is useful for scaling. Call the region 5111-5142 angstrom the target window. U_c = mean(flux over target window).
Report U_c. 30.1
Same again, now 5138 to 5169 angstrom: 29.9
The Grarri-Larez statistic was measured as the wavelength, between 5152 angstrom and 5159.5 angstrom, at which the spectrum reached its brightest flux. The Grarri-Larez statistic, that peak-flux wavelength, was 5155.34 angstrom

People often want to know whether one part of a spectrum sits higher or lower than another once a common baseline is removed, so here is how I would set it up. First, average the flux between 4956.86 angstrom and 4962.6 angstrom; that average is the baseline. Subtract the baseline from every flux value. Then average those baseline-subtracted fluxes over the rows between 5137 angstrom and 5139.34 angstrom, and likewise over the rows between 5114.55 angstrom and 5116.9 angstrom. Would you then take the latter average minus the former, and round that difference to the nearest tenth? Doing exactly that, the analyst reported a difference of 1.7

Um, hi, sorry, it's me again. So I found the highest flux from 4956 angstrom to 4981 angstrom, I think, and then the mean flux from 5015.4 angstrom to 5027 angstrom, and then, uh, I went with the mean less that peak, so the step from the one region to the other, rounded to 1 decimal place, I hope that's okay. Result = -5.0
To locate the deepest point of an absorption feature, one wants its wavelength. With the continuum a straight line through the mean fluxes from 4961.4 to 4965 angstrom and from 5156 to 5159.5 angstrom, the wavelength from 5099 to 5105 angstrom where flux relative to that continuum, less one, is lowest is 5101.02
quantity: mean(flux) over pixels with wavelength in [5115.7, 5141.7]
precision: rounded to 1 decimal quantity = 30.0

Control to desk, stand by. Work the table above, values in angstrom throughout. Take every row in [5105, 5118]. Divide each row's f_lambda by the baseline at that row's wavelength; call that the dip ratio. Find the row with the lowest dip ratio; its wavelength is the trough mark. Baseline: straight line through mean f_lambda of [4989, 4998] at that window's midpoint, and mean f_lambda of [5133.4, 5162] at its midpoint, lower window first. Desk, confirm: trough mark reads 5106.90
